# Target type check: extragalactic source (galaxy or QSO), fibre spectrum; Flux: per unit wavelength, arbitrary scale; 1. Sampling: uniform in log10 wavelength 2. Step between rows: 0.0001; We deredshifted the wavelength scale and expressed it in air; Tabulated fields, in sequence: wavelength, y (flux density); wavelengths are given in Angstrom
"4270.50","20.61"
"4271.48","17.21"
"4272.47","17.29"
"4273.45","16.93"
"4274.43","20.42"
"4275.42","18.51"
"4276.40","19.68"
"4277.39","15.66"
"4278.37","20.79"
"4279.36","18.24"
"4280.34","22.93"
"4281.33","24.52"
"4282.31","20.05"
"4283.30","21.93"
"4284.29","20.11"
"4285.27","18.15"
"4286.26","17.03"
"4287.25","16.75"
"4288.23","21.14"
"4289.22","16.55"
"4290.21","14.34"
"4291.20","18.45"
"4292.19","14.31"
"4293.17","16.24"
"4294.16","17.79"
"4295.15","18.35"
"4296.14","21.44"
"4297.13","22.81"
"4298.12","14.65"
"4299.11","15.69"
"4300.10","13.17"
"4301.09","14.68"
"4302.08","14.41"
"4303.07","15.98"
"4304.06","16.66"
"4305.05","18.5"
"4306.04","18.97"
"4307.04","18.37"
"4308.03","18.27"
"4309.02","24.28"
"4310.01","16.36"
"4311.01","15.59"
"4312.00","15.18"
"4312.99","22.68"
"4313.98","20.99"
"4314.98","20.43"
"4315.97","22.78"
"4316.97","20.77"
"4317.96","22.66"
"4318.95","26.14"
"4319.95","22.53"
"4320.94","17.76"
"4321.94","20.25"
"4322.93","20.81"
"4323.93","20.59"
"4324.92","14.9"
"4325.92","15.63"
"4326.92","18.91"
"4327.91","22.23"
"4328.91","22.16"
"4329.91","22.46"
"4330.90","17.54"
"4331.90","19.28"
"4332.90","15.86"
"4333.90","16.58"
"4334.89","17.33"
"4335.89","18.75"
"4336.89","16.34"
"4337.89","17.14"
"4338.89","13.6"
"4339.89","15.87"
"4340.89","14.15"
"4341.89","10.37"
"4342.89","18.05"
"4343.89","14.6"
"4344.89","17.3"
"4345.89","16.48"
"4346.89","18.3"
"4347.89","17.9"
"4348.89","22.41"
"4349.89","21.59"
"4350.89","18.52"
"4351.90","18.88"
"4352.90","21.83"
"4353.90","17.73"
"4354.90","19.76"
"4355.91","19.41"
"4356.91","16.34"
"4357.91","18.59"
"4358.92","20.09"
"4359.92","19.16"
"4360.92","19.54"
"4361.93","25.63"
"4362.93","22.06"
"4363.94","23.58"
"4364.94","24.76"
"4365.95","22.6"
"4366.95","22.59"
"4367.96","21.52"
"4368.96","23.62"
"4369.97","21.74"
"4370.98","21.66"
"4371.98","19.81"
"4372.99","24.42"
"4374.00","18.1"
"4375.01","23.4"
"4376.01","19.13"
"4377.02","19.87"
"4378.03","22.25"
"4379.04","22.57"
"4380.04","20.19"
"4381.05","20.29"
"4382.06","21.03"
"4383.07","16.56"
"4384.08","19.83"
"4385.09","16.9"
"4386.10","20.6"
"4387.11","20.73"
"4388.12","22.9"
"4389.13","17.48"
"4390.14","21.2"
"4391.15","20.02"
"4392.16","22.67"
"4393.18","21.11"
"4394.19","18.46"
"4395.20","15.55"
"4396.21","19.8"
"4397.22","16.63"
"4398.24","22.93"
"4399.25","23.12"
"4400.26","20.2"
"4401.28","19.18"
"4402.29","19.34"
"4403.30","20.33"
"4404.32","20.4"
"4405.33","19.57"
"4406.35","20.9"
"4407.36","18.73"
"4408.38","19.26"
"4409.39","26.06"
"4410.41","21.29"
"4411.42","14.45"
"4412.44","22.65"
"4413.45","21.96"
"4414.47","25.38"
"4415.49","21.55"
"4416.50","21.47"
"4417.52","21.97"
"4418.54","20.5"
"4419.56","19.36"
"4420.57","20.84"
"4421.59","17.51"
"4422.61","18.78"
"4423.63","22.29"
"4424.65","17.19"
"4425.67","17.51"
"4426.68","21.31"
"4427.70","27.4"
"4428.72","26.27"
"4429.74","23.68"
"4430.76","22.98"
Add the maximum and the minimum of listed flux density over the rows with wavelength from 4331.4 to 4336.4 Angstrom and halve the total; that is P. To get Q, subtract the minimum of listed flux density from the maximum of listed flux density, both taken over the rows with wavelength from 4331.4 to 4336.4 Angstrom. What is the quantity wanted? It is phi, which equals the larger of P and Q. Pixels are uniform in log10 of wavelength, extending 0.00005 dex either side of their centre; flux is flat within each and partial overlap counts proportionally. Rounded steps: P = 17.6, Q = 3.4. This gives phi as 17.6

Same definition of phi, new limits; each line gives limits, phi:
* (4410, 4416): 19.9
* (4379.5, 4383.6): 18.8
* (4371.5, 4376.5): 21.3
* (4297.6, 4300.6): 14.4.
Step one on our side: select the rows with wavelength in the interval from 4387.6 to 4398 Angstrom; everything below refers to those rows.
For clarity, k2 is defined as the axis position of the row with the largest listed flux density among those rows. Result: 4388.12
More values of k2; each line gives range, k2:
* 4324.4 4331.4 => 4329.91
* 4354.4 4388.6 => 4361.93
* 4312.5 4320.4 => 4318.95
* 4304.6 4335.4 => 4318.95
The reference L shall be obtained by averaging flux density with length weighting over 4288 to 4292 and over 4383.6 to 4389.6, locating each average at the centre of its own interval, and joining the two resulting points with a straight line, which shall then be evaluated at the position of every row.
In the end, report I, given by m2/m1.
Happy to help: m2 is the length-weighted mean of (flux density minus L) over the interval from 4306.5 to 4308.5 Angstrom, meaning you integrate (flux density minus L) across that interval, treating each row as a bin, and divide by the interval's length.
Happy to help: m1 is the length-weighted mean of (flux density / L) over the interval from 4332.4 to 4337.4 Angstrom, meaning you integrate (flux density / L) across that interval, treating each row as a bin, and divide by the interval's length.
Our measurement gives 0.8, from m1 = 0.93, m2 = 0.8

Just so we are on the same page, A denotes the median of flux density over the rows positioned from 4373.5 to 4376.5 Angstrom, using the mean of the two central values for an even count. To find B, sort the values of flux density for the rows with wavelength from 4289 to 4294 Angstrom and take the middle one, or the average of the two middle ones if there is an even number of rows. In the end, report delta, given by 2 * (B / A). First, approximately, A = 19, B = 16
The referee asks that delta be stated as 1.7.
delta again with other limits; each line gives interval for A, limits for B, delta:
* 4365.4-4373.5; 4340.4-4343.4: 1.3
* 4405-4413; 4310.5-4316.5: 2.0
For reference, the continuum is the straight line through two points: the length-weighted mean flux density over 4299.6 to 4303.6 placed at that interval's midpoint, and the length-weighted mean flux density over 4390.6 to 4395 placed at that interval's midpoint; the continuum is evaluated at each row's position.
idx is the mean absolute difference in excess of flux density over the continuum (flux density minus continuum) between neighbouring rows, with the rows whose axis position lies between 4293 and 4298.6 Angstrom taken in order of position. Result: 2.9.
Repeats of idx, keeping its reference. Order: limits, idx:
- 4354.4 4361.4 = 1.4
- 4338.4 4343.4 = 3.9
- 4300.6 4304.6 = 0.8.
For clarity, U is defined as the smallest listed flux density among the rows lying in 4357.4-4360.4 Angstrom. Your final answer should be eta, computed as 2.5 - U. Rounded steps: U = 18.59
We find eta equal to -16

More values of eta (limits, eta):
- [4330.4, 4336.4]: -13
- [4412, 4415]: -19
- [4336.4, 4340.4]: -11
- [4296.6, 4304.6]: -11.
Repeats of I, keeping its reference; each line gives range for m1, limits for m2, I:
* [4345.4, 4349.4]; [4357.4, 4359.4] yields 0.3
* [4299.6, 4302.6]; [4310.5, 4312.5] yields -2.8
